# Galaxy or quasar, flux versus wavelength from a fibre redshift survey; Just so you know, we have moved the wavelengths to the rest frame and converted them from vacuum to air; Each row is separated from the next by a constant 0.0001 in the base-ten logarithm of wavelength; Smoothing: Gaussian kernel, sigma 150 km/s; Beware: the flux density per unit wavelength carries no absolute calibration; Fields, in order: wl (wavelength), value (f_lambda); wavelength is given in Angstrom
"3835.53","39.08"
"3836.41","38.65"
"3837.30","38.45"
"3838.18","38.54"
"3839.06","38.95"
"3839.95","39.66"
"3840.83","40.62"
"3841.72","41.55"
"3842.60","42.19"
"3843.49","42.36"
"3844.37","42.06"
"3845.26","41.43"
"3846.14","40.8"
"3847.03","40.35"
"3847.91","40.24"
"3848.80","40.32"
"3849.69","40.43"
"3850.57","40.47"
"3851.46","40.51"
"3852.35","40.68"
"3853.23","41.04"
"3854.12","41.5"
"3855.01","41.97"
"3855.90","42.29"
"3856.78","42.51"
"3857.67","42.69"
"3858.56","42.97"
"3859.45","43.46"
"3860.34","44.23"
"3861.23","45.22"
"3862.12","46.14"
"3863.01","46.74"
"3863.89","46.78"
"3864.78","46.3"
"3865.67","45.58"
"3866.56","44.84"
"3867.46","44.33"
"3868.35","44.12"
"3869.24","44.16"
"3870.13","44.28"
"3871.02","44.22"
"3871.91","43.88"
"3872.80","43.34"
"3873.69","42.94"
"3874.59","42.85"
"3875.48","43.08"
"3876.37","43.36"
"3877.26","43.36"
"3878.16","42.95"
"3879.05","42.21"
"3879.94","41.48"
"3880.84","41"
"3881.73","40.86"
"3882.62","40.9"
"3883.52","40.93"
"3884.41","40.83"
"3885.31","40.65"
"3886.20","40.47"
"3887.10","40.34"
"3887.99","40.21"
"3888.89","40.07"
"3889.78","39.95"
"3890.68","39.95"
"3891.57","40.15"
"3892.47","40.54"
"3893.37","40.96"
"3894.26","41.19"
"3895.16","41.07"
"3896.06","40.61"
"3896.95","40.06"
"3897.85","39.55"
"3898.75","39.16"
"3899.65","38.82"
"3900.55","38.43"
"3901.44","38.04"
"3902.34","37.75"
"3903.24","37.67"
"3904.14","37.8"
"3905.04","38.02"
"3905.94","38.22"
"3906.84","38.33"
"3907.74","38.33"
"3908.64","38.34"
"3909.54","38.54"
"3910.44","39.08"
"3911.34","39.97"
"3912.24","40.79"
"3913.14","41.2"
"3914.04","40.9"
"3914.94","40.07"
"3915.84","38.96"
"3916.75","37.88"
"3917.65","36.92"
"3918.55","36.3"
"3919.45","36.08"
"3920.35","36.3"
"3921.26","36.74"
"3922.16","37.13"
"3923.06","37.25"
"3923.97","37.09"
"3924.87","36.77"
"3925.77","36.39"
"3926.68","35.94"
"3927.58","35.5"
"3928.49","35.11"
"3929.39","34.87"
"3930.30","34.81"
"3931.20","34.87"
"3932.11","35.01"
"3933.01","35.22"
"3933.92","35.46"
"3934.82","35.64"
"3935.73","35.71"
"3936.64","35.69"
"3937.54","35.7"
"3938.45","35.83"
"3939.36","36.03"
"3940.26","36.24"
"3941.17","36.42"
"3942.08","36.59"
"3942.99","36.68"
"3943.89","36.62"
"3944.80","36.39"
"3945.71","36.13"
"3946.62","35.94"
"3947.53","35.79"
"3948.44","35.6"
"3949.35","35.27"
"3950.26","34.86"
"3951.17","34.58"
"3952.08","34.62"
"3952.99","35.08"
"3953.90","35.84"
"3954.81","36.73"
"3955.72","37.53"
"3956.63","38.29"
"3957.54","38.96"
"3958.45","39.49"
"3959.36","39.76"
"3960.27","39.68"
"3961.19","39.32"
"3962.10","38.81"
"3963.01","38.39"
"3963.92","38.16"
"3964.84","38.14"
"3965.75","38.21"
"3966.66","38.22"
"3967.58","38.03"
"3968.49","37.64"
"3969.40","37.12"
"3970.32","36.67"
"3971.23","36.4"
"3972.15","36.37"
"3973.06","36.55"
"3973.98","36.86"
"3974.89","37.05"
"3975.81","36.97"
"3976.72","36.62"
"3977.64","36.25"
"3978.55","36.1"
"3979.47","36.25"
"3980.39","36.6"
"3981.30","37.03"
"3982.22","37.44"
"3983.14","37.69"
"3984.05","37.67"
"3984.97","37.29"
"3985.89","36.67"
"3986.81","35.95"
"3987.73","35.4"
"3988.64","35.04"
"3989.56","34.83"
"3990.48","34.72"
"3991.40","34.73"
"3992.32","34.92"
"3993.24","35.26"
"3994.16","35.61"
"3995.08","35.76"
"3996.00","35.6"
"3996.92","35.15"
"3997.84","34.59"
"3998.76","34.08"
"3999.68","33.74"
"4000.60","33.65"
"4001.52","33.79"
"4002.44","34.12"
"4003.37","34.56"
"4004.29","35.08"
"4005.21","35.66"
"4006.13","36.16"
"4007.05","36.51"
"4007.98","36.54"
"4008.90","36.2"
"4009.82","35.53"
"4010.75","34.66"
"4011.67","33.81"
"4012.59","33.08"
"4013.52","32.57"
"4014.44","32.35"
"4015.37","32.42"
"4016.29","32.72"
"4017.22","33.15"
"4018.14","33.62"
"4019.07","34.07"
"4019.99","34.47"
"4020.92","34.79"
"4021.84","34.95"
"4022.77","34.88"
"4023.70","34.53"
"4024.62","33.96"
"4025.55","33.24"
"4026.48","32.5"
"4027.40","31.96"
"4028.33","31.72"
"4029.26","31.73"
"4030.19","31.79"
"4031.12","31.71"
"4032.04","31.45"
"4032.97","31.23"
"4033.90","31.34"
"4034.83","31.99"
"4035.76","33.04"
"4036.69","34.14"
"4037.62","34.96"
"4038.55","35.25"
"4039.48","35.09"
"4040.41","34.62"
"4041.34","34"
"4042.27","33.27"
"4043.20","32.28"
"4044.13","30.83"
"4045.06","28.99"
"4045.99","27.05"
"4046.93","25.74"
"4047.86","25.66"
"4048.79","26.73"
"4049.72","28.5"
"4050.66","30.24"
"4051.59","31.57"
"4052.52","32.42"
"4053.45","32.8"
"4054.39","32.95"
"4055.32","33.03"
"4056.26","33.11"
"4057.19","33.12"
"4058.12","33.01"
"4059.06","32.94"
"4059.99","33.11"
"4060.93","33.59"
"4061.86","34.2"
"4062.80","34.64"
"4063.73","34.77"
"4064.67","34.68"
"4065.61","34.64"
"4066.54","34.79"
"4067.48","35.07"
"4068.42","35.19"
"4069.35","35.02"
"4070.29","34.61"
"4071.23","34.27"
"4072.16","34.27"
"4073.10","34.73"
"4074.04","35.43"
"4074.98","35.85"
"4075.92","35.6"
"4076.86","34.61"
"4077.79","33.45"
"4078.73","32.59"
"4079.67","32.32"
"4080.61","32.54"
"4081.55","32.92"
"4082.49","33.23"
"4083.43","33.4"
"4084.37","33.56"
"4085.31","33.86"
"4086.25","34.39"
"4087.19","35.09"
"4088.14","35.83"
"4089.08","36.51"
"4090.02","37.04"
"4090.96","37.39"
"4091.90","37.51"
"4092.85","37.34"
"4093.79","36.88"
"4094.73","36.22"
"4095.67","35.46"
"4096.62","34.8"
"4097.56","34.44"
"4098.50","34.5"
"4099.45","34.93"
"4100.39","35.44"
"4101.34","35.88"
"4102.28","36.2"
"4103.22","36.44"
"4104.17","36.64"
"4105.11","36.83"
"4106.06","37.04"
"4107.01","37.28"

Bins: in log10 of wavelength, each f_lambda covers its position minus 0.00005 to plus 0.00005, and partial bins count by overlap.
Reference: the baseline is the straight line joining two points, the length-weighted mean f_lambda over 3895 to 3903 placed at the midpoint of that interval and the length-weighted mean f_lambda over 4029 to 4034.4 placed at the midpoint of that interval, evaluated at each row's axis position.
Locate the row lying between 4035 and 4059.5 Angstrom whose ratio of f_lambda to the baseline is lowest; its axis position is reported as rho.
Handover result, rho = 4047.86 Angstrom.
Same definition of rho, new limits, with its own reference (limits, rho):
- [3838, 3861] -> 3838.18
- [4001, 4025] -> 4014.44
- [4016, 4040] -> 4032.97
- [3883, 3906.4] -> 3903.24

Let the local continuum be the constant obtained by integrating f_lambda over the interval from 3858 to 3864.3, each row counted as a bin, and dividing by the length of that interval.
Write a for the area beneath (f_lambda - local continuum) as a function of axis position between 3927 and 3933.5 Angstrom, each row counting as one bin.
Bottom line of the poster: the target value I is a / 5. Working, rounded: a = -65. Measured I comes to -13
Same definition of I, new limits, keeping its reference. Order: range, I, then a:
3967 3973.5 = -10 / -52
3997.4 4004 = -14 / -72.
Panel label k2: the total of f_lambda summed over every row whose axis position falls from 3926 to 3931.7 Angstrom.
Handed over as 211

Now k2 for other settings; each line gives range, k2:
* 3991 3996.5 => 212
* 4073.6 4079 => 208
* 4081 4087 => 201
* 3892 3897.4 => 244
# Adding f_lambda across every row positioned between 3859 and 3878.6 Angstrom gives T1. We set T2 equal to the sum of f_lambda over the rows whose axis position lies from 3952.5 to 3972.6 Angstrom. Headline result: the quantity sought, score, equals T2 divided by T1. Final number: 0.85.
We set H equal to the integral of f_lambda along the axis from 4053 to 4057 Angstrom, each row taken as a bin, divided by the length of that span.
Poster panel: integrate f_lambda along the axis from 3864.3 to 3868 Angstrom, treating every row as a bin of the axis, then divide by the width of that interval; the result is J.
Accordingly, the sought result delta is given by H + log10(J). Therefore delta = 34.6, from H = 33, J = 45.1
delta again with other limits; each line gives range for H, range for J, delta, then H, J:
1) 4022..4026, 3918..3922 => 35.7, 34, 36.5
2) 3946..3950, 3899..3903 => 37.2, 36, 38.3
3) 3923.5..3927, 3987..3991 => 38.1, 37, 35.1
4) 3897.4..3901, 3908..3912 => 40.6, 39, 39.1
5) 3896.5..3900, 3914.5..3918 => 41.0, 39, 38.4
